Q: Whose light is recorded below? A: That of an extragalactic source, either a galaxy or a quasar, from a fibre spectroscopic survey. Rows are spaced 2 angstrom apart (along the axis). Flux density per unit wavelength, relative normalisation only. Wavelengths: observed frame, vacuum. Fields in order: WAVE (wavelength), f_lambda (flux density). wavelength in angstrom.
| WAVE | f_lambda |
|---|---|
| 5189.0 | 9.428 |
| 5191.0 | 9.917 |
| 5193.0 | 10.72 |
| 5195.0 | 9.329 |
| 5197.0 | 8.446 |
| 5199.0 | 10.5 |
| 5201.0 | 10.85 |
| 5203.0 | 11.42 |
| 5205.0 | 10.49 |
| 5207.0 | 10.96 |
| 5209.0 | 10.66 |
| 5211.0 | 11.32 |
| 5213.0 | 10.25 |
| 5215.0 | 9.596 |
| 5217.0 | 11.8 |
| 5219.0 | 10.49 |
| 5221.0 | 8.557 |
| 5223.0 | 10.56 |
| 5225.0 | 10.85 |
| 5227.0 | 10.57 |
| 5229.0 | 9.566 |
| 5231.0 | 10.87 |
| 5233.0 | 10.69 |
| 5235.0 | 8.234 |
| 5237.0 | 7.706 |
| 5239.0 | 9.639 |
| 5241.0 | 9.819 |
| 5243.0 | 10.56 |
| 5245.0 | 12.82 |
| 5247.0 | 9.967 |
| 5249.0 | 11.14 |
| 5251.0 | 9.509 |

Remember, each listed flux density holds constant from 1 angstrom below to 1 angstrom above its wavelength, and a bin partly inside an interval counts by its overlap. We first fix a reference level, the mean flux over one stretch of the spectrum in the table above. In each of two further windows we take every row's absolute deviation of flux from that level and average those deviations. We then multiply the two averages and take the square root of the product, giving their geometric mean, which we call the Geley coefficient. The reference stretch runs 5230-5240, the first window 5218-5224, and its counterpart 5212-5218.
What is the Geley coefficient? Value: 1.07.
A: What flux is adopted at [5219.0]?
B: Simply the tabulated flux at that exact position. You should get 10.49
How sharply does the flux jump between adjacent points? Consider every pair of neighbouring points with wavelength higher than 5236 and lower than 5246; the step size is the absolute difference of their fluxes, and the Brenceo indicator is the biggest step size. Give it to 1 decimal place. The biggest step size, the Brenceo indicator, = 2.3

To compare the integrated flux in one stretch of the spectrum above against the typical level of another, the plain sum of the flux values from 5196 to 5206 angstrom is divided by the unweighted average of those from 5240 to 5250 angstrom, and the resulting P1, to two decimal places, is 4.76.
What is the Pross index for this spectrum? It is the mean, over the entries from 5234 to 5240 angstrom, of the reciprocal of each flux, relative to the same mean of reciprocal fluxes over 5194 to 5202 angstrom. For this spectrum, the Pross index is 1.15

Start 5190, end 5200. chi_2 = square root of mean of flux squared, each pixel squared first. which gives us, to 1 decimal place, 9.8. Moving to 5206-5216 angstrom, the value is 10.6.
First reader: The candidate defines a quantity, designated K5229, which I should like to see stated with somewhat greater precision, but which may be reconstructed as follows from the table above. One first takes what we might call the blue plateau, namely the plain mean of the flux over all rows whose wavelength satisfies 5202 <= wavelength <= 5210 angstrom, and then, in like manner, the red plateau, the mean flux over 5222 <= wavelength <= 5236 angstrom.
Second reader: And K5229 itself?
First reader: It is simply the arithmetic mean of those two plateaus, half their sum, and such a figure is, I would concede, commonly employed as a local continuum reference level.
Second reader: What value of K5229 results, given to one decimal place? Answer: 10.5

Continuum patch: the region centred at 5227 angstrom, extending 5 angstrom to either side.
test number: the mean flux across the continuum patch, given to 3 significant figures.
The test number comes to 10.5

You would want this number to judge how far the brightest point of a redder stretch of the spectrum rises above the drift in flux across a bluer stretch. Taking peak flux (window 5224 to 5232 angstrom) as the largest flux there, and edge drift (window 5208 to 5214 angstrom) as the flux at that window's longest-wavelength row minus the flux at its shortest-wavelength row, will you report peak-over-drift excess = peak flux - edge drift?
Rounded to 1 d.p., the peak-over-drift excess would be 11.3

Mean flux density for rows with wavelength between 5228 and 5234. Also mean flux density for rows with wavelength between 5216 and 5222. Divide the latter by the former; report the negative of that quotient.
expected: -0.991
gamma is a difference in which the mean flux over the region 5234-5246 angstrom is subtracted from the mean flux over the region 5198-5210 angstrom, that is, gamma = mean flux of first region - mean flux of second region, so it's 1.0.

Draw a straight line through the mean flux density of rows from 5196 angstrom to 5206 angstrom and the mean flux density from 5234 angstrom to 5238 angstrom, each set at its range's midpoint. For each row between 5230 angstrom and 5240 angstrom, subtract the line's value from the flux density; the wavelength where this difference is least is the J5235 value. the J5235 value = 5237.0 angstrom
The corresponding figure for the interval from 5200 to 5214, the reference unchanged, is 5205.0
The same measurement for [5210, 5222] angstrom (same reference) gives 5221.0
